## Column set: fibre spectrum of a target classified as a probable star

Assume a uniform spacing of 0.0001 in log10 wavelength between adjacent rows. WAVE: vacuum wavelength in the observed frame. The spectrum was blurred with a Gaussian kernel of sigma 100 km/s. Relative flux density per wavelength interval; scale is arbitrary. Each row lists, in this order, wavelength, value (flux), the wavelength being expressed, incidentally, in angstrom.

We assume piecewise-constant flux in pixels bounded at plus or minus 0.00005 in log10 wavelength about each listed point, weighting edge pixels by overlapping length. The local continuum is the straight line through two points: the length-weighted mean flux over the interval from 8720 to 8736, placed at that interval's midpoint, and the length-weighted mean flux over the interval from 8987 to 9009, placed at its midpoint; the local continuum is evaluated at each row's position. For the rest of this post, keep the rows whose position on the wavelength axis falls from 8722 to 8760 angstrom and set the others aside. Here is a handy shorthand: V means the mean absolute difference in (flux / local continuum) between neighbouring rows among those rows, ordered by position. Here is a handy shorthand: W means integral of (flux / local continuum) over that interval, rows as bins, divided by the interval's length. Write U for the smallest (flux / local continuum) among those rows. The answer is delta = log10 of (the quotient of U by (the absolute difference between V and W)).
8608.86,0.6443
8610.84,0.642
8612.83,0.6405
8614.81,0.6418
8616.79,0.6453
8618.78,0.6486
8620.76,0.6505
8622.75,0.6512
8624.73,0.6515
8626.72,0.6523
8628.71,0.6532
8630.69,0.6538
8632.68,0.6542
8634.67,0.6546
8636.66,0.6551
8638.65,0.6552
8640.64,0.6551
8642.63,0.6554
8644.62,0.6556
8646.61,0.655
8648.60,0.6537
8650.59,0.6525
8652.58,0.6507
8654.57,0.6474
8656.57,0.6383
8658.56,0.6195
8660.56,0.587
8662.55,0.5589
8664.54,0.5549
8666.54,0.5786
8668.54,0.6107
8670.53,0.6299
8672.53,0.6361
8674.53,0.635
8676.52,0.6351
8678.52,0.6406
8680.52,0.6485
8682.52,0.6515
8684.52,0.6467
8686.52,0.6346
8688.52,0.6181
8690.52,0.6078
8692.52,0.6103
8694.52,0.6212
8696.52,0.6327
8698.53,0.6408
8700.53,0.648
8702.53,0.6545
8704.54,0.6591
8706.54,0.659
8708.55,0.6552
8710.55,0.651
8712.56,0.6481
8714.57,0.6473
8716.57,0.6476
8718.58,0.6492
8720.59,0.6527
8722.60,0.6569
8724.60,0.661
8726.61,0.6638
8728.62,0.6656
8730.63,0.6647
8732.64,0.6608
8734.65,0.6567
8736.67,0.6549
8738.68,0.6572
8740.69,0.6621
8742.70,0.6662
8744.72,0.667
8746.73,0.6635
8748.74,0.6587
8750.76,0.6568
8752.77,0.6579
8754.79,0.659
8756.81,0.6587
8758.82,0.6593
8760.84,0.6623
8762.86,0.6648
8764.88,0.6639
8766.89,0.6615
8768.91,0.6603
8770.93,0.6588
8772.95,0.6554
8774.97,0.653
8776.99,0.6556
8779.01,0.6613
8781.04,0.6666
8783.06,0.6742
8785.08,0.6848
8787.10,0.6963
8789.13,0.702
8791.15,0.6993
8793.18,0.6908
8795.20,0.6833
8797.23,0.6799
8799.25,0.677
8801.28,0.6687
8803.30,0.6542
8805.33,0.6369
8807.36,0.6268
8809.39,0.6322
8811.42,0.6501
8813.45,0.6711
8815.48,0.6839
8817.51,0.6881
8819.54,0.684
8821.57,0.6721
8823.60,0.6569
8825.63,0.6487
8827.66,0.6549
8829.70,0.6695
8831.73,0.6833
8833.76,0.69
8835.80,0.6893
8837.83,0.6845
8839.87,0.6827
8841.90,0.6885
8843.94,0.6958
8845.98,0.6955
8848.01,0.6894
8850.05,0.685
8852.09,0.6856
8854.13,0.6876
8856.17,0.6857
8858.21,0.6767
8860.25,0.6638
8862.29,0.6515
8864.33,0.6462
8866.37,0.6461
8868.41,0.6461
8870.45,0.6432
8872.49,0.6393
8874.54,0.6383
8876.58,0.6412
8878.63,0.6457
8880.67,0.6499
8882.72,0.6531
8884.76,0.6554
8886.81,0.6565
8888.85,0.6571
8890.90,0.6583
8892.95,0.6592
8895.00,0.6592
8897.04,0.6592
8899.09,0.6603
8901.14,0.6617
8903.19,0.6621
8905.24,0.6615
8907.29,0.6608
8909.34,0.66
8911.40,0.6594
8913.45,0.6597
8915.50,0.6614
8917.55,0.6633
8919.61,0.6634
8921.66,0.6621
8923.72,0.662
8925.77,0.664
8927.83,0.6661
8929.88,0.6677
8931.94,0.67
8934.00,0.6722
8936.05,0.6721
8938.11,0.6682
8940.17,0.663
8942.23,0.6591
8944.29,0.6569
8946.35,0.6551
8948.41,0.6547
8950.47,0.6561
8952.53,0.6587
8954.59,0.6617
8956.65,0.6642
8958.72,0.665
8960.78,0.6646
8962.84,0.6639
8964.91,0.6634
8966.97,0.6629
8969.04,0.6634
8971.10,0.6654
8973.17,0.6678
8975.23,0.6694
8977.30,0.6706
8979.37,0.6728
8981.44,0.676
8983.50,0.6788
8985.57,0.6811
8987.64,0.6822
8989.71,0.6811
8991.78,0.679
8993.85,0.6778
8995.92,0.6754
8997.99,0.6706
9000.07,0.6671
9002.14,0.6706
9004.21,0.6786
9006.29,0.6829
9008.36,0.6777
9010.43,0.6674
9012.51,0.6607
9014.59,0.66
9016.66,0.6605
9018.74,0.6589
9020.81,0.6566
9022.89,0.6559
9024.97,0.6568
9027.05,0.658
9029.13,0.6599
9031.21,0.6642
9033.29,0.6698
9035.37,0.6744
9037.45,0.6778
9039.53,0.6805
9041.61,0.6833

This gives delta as -0.002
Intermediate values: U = 0.991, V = 0.004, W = 1.00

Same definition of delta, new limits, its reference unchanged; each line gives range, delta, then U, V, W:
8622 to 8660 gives -0.020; 0.944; 0.003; 0.99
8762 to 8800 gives -0.010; 0.985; 0.007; 1.01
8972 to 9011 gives -0.004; 0.986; 0.005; 1.00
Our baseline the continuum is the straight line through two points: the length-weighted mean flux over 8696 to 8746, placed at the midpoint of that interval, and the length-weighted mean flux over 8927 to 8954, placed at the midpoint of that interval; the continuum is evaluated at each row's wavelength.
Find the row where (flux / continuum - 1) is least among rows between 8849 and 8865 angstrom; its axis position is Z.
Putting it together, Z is 8864.33 angstrom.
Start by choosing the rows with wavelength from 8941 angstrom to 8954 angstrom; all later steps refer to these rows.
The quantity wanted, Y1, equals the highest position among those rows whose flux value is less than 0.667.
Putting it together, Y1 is 8952.53 angstrom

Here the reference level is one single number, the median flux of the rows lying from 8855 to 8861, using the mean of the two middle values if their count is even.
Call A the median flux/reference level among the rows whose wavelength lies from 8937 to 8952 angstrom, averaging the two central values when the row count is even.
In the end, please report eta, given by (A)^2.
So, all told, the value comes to 0.942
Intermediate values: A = 0.971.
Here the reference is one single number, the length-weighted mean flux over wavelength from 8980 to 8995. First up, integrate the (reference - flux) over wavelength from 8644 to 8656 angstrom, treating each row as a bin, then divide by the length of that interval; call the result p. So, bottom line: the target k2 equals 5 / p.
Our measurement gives 181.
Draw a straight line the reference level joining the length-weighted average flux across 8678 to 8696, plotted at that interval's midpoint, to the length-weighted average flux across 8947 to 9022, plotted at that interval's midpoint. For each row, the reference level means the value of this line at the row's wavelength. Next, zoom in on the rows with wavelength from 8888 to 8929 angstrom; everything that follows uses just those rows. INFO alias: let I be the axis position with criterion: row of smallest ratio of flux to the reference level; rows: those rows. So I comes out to 8911.40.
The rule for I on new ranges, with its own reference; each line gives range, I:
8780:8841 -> 8807.36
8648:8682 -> 8664.54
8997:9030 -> 9022.89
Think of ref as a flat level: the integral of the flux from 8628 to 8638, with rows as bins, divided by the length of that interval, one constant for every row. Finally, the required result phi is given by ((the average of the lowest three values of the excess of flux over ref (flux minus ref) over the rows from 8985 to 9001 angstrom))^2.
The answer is 0.0003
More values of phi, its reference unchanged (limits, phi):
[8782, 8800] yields 0.0005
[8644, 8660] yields 0.0004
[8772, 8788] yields 0.0000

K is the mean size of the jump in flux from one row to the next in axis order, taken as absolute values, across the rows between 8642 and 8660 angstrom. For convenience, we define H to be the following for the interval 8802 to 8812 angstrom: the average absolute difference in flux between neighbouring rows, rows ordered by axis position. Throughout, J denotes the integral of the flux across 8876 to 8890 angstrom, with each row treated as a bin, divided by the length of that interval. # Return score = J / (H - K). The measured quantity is 80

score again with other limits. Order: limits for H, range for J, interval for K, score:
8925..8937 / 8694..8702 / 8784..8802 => -137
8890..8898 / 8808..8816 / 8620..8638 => -2385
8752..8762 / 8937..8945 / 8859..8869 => -208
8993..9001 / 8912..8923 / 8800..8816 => -63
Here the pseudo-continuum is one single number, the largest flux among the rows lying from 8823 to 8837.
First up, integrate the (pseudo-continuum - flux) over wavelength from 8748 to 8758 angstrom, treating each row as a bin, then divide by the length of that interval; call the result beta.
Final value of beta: 0.032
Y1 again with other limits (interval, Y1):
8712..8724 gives 8722.60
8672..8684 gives 8682.52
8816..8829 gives 8827.66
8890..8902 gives 8901.14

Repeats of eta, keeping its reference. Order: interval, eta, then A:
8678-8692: 0.896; 0.947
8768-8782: 0.948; 0.974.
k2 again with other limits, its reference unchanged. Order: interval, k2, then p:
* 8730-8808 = 354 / 0.014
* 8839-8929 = 302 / 0.017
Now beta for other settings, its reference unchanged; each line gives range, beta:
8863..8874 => 0.046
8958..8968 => 0.026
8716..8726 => 0.036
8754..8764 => 0.029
